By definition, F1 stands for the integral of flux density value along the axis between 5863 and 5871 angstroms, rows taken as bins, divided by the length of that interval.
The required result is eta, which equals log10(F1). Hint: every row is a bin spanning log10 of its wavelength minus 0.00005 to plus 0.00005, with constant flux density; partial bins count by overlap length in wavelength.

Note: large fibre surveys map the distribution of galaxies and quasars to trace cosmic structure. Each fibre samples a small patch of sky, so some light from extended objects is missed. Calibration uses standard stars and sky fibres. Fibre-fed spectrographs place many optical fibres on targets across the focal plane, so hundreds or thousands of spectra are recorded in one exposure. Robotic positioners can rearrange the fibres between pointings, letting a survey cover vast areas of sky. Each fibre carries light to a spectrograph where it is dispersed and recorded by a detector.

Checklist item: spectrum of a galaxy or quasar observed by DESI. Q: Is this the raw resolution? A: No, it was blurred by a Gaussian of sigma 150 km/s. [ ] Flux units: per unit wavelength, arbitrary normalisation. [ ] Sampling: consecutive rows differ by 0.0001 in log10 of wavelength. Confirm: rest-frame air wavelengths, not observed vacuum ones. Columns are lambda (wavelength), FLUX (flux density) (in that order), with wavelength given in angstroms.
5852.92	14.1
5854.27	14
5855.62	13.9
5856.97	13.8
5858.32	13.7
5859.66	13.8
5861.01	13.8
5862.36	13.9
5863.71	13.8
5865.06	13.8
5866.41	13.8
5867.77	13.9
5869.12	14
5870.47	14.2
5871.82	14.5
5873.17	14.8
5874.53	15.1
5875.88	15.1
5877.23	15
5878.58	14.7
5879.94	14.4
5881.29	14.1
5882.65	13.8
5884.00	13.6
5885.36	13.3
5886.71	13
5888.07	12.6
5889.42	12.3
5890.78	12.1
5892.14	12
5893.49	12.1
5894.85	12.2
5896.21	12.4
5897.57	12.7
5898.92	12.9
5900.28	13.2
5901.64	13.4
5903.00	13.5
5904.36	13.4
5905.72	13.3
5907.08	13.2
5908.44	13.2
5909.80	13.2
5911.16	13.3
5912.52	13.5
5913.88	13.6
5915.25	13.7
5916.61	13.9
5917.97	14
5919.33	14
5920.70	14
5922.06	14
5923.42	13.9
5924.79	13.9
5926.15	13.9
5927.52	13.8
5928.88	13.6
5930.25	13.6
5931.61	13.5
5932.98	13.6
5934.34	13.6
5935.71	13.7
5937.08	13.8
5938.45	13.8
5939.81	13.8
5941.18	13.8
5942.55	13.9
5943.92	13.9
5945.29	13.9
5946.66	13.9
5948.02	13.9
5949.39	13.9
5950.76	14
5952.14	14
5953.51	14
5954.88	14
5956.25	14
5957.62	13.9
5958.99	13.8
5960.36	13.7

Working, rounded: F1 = 13.9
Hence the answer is 1.14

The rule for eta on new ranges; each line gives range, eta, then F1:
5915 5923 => 1.14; 14.0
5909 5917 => 1.13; 13.5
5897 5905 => 1.12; 13.2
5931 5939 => 1.14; 13.7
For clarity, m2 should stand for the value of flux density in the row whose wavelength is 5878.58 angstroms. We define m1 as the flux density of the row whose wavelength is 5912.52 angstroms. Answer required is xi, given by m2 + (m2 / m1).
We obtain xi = 15.8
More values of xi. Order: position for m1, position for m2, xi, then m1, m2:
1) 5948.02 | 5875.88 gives 16.2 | 13.9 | 15.1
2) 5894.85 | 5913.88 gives 14.7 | 12.2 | 13.6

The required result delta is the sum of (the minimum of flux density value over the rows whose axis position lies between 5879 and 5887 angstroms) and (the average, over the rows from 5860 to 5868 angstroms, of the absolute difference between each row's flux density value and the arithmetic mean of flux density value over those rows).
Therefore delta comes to 13.0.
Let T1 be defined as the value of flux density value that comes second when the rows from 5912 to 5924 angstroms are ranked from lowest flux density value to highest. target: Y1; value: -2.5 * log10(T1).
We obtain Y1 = -2.83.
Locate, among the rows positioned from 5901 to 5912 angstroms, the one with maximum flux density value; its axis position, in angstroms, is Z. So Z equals 5903.00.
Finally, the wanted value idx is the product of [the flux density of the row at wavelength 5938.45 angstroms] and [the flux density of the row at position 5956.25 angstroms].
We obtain 193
